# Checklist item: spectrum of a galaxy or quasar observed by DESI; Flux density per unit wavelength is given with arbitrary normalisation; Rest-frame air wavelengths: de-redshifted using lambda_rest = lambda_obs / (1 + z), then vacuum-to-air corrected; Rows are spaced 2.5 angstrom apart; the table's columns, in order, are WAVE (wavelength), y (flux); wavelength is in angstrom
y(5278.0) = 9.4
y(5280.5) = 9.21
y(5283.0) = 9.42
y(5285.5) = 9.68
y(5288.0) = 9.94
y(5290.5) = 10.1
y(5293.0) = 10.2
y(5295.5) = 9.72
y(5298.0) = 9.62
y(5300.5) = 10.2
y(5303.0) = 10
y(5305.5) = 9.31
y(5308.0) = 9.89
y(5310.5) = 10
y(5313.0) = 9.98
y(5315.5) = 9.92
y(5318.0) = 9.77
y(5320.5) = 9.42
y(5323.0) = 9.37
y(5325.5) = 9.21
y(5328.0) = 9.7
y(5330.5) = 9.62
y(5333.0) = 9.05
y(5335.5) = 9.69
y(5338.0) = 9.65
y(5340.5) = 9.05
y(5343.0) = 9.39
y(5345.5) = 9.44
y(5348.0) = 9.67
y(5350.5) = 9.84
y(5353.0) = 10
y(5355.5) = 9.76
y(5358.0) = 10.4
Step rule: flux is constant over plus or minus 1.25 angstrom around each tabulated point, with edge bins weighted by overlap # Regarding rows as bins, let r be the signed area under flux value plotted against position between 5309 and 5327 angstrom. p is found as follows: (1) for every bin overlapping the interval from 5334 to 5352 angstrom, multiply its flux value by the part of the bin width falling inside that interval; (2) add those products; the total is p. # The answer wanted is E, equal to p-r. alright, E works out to -2.5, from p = 172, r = 174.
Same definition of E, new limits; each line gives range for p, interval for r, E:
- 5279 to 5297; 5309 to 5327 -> 1.4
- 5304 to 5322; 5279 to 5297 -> 0.1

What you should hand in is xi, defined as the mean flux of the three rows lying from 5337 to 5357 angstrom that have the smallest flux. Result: 9.29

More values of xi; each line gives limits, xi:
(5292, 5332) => 9.30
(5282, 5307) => 9.45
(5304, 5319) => 9.66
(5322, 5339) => 9.21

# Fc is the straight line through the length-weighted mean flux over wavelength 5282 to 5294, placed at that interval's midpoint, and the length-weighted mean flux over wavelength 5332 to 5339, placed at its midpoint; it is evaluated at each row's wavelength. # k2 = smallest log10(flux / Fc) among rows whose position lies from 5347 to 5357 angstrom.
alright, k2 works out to 0.014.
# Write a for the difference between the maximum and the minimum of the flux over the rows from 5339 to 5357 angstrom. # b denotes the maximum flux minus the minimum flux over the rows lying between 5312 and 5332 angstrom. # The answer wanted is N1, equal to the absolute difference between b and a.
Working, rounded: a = 0.950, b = 0.77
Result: 0.18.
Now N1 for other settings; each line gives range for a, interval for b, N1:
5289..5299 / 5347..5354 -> 0.25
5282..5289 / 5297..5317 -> 0.37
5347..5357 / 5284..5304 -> 0.25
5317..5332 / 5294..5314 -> 0.33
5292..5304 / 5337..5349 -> 0.04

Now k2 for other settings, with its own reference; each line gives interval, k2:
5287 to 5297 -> -0.004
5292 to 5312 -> -0.019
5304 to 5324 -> -0.019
